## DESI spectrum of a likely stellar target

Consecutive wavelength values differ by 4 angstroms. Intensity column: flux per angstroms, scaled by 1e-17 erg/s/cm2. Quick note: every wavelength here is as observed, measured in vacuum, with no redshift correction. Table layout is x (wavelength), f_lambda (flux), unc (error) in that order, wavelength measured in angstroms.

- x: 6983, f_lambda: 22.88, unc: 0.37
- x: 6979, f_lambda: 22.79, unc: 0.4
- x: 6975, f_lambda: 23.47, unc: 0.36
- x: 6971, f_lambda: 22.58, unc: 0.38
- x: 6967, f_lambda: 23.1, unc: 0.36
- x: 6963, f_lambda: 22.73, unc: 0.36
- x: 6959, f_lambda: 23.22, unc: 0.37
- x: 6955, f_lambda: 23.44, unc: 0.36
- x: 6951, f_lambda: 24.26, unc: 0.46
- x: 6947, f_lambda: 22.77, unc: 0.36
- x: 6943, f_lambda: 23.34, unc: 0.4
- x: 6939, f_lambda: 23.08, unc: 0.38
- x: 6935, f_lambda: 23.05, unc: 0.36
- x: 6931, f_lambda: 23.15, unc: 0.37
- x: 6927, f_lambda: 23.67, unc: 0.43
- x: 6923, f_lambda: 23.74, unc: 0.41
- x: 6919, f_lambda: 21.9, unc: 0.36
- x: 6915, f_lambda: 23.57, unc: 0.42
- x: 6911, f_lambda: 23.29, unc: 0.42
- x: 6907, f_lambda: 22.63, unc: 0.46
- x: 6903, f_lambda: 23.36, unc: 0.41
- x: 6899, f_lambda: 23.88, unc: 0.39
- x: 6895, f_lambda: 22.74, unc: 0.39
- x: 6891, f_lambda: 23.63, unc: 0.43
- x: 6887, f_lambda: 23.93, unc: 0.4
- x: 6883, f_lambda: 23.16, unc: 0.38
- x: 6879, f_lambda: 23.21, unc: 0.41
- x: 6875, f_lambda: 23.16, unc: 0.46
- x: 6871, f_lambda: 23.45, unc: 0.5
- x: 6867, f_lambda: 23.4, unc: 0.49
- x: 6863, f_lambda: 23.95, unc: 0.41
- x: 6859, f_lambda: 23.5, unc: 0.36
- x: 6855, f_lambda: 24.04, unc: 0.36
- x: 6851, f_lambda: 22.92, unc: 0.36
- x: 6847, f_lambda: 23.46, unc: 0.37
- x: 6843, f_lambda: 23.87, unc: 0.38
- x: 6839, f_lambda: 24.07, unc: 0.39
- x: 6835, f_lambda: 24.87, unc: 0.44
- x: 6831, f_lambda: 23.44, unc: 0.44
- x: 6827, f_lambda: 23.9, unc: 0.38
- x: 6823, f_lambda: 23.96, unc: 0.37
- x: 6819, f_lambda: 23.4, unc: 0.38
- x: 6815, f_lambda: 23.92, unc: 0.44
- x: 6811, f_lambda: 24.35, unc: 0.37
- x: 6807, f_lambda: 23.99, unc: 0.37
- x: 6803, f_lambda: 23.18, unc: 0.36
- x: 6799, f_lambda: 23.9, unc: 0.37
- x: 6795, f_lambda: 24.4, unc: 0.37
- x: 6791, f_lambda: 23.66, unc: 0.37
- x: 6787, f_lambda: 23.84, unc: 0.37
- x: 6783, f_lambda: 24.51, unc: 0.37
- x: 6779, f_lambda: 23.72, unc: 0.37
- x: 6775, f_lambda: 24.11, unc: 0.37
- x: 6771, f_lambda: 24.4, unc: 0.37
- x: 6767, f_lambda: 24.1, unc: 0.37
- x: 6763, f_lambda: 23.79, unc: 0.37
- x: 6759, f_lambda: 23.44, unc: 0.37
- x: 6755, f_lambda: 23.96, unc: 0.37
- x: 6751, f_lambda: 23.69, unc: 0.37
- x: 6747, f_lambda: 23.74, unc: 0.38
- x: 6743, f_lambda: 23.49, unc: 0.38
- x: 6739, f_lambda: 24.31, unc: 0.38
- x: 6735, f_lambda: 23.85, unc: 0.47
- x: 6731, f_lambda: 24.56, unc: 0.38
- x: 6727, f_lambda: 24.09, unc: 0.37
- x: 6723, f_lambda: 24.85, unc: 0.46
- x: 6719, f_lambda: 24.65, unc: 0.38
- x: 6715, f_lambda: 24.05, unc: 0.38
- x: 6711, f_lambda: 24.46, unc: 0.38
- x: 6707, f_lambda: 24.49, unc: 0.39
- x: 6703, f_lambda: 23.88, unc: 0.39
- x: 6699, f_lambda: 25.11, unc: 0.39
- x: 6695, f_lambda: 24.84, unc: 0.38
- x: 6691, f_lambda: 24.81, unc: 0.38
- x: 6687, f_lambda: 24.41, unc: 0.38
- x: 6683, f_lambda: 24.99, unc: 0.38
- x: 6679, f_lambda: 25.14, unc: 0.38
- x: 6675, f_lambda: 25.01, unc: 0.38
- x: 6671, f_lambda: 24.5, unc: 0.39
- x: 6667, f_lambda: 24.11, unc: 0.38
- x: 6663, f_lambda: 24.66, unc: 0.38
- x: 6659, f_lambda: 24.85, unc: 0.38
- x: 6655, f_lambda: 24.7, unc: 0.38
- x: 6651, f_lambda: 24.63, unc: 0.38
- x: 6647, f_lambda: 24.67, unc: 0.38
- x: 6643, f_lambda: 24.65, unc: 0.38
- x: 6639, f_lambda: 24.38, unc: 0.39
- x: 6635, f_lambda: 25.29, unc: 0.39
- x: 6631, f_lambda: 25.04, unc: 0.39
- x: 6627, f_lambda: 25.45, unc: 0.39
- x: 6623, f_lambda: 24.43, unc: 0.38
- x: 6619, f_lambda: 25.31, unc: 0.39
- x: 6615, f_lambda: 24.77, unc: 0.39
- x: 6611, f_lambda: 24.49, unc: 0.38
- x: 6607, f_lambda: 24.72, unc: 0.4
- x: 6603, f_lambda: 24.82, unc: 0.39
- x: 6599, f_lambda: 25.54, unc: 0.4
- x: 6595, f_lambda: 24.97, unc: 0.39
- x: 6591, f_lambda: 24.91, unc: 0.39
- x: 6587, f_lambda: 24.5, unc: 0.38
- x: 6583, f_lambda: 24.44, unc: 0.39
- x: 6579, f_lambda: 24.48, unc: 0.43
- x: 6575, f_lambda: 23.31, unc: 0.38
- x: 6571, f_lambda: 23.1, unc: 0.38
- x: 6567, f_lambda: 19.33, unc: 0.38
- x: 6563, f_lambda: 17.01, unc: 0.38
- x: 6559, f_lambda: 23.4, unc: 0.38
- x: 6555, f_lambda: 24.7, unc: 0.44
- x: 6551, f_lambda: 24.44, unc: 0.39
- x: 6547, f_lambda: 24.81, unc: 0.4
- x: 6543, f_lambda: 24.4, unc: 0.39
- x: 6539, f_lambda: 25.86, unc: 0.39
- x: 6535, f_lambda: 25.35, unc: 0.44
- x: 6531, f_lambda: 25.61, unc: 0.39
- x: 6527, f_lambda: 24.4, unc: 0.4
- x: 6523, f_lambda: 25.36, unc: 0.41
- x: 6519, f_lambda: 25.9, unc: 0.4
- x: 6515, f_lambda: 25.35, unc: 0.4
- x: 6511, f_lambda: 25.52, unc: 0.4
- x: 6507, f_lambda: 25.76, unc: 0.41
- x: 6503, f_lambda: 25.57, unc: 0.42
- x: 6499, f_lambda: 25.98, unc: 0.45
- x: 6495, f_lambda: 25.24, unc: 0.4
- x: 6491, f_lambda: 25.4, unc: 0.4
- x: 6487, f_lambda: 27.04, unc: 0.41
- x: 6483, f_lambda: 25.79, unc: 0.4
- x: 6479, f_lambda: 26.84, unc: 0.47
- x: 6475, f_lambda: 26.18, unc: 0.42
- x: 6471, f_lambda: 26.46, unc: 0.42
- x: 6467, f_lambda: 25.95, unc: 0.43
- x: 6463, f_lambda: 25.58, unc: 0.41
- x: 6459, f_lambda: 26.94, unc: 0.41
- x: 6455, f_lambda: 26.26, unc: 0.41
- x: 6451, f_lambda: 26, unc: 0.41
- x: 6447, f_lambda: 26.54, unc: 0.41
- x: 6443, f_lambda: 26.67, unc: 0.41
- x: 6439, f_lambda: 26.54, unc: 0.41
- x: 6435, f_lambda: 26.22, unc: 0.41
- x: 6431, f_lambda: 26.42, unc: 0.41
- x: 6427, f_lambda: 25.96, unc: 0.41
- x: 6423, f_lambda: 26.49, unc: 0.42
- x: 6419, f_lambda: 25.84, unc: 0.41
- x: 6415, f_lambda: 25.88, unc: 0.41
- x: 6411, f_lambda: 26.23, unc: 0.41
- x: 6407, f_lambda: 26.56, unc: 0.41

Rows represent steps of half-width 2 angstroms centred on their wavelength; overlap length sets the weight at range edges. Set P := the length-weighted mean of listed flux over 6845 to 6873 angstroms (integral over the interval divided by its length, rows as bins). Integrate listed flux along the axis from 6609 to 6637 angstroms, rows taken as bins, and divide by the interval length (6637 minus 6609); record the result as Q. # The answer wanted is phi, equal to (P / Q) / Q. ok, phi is 0.038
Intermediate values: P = 23.5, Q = 25.0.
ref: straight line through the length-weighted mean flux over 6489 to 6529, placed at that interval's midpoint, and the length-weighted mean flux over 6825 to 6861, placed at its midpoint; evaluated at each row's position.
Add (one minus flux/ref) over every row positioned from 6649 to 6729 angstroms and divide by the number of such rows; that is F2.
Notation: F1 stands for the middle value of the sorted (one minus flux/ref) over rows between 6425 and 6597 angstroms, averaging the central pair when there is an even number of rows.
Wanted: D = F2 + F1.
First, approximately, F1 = -0.003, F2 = -0.002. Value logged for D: -0.006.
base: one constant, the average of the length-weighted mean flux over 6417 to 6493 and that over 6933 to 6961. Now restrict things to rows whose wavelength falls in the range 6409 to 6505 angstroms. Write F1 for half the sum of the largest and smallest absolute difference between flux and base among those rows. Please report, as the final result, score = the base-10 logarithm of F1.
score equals 0.1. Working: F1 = 1.4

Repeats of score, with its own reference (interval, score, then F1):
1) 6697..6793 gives -0.2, 0.7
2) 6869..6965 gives 0.2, 1.7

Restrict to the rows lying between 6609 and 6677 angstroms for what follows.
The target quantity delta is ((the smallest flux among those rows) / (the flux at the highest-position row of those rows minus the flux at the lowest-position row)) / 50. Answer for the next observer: 0.9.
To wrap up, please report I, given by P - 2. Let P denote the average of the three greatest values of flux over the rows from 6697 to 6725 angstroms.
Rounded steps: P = 24.9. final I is 22.9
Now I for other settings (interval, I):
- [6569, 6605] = 23.1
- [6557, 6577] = 21.3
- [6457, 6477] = 24.5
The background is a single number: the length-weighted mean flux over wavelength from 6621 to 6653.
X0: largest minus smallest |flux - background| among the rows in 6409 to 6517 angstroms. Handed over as 1.8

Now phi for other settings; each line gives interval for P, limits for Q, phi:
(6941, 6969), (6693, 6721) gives 0.039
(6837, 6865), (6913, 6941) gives 0.044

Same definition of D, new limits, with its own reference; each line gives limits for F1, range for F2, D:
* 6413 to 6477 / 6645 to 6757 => -0.020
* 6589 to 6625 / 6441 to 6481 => -0.019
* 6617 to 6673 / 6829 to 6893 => 0.005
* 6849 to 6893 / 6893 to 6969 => 0.015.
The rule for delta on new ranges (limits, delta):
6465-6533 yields -1.4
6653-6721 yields -9.6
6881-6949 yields -1.1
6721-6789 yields -0.5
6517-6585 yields -0.2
